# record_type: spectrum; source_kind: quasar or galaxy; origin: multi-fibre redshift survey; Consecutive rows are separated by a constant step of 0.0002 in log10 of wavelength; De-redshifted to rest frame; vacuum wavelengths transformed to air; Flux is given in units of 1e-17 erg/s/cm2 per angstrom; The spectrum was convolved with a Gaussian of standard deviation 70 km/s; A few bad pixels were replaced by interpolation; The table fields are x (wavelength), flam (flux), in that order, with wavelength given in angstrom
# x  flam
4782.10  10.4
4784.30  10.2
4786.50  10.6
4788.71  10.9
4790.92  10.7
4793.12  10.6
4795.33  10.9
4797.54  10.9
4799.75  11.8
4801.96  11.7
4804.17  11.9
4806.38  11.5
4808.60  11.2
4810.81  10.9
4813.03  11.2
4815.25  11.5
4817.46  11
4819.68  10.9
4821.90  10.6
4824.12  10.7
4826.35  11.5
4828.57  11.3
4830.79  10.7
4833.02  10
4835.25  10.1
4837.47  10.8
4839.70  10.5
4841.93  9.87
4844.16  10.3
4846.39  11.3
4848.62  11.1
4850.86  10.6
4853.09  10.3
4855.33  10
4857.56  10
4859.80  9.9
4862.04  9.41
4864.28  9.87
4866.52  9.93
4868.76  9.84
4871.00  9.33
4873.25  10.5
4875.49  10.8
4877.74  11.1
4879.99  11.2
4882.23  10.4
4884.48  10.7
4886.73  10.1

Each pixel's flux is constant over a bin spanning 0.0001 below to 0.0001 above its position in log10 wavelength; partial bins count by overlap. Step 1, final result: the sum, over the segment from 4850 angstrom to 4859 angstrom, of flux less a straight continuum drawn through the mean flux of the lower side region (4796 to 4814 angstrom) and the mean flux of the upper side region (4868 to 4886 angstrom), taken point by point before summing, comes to -2.2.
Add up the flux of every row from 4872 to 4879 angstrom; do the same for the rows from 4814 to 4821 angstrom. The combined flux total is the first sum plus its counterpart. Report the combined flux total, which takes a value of 66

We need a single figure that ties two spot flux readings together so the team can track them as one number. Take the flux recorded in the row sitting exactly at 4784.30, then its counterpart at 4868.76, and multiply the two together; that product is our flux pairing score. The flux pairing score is 100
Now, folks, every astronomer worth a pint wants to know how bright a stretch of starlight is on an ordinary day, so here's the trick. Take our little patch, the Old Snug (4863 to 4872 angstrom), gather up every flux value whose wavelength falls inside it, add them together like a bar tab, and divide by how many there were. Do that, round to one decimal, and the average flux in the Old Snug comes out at 9.7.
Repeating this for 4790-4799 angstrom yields 10.8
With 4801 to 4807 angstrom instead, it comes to 11.7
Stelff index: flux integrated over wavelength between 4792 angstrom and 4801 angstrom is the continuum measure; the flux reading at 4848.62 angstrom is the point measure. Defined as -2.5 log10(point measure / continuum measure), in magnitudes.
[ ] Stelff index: 2.4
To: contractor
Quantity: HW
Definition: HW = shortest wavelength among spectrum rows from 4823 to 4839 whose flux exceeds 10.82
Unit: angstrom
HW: 4826.35 angstrom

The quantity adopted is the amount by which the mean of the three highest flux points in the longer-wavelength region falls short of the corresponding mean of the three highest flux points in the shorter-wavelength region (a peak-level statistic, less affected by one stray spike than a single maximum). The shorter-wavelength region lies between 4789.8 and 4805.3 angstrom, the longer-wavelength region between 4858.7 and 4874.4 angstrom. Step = 1.7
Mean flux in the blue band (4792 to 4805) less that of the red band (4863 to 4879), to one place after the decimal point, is 1.1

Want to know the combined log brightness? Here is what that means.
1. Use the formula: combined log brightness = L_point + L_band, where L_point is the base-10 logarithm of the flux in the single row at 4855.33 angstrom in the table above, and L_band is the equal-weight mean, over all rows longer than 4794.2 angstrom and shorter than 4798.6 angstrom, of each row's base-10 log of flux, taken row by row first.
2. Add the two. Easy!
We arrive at 2.04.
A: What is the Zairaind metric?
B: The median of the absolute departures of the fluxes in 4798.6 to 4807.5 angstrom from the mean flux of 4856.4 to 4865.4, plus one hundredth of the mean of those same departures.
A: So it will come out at 2.0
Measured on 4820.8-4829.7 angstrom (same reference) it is 1.2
